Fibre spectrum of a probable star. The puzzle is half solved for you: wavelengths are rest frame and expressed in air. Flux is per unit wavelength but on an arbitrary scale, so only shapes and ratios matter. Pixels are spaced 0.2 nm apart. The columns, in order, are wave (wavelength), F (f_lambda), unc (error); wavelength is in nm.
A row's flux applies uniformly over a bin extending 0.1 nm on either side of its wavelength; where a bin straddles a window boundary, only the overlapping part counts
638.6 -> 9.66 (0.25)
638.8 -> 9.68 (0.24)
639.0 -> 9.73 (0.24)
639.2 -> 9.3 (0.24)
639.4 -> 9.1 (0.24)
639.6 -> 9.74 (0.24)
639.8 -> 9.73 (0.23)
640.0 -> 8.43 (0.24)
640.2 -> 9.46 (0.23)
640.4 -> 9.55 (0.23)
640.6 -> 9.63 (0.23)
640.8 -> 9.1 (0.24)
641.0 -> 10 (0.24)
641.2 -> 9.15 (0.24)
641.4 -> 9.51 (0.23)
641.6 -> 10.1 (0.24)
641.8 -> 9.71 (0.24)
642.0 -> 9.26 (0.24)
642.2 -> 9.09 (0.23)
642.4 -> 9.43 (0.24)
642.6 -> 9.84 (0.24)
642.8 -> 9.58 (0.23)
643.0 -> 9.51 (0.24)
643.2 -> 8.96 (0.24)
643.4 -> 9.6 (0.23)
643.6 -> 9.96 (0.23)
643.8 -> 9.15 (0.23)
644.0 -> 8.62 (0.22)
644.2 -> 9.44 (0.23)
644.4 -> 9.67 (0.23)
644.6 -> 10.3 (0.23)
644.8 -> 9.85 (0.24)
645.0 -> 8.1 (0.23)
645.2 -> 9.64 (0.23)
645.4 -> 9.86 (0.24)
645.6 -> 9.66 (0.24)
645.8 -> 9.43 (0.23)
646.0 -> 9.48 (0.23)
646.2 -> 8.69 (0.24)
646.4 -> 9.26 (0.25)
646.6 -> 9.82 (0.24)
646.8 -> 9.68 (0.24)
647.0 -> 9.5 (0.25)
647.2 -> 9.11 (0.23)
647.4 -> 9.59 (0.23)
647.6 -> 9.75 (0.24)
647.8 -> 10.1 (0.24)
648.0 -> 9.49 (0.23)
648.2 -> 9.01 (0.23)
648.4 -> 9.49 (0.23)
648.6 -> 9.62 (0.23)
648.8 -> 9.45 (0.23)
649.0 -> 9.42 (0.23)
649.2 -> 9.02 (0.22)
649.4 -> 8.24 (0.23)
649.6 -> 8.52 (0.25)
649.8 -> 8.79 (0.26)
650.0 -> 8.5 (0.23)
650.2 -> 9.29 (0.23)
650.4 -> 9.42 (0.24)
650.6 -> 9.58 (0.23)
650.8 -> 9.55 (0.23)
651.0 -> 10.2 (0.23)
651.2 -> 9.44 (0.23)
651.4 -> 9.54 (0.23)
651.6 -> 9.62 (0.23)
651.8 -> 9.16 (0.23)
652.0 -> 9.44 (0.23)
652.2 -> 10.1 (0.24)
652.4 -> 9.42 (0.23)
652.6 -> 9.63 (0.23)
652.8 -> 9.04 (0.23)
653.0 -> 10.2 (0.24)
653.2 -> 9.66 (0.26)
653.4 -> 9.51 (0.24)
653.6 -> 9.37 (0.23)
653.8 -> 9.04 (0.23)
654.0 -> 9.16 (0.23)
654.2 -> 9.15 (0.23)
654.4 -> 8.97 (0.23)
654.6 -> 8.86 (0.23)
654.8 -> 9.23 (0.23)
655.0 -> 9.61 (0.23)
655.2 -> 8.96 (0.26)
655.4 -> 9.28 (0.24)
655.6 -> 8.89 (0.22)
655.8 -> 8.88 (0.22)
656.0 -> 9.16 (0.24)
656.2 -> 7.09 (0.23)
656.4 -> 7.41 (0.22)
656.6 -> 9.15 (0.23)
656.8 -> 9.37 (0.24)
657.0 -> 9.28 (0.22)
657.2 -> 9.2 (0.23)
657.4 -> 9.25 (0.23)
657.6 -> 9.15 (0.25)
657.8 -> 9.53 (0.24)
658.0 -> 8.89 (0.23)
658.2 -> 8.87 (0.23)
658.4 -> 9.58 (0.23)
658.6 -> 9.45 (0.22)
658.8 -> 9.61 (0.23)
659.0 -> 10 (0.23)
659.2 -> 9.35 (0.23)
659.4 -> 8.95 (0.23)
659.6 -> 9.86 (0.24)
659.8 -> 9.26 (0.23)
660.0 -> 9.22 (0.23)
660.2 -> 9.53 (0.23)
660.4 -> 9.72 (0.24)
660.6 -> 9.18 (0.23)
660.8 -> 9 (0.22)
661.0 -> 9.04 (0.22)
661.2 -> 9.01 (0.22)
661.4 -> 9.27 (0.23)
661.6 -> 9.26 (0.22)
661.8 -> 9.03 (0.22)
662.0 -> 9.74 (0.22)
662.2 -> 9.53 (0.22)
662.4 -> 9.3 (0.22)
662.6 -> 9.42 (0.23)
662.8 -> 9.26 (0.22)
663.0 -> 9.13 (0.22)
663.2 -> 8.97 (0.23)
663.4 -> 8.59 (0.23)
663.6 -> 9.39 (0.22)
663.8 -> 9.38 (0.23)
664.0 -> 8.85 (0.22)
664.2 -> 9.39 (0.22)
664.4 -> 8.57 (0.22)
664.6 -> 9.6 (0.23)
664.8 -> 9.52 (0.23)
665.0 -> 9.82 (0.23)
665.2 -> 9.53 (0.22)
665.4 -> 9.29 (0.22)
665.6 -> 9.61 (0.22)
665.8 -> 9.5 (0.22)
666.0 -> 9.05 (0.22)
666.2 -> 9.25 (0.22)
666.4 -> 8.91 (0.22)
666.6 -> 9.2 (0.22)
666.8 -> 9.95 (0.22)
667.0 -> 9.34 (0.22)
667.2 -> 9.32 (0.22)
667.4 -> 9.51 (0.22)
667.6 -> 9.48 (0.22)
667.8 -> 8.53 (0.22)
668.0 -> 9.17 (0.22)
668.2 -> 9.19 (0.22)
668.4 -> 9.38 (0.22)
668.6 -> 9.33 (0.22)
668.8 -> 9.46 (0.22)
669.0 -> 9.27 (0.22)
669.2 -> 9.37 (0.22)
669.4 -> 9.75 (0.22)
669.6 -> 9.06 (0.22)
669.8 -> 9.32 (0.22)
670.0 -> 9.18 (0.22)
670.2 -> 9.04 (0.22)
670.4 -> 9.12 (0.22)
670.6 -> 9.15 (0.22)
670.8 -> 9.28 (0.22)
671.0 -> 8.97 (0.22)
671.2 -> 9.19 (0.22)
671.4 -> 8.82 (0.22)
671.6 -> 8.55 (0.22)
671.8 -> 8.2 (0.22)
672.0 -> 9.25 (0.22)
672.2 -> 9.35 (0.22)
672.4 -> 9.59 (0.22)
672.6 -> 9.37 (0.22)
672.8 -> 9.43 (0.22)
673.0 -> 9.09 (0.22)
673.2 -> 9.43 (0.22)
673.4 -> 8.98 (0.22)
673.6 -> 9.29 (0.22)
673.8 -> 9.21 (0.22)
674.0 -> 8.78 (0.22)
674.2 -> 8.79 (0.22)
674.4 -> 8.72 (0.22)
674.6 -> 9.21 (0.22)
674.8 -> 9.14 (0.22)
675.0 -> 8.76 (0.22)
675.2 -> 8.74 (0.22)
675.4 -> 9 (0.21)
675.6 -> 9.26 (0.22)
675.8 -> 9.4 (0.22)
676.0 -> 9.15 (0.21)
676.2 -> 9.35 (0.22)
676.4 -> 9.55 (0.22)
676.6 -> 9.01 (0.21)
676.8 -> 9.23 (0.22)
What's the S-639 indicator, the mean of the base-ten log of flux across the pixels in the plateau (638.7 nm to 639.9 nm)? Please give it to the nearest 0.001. 0.980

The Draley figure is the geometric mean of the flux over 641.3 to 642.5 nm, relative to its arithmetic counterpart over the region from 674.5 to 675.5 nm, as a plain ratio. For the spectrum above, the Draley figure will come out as 1.06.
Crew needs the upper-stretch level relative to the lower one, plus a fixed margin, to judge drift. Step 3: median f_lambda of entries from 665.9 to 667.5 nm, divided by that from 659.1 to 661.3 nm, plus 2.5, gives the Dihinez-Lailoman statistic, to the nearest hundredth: 3.51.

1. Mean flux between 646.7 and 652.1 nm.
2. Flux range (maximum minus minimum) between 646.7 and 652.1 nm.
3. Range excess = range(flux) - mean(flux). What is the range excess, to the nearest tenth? -7.4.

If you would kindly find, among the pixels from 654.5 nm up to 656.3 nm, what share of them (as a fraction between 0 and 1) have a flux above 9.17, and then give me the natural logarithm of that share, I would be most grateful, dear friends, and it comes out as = -1.1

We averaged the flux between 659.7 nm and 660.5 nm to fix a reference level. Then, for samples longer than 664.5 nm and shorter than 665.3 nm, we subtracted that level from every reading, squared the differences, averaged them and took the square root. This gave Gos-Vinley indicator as 0.22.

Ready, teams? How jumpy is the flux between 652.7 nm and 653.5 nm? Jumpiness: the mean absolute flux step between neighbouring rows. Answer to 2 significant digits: 0.62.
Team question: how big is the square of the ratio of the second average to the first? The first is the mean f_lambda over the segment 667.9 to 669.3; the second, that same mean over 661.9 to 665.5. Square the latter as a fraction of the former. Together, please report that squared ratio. 1.00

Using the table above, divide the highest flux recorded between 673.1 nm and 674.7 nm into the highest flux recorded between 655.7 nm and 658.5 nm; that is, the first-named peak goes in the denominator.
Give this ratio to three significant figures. 1.02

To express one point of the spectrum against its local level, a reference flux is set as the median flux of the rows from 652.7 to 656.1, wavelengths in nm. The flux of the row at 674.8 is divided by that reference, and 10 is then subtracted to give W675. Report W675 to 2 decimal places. -9.00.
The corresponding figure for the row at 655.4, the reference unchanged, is -8.99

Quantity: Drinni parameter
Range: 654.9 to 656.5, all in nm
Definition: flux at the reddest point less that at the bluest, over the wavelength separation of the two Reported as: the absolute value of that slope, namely 1.6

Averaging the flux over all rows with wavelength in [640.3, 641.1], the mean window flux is 9.6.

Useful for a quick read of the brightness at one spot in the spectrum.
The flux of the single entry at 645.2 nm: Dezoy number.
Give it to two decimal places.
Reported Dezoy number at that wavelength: 9.64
